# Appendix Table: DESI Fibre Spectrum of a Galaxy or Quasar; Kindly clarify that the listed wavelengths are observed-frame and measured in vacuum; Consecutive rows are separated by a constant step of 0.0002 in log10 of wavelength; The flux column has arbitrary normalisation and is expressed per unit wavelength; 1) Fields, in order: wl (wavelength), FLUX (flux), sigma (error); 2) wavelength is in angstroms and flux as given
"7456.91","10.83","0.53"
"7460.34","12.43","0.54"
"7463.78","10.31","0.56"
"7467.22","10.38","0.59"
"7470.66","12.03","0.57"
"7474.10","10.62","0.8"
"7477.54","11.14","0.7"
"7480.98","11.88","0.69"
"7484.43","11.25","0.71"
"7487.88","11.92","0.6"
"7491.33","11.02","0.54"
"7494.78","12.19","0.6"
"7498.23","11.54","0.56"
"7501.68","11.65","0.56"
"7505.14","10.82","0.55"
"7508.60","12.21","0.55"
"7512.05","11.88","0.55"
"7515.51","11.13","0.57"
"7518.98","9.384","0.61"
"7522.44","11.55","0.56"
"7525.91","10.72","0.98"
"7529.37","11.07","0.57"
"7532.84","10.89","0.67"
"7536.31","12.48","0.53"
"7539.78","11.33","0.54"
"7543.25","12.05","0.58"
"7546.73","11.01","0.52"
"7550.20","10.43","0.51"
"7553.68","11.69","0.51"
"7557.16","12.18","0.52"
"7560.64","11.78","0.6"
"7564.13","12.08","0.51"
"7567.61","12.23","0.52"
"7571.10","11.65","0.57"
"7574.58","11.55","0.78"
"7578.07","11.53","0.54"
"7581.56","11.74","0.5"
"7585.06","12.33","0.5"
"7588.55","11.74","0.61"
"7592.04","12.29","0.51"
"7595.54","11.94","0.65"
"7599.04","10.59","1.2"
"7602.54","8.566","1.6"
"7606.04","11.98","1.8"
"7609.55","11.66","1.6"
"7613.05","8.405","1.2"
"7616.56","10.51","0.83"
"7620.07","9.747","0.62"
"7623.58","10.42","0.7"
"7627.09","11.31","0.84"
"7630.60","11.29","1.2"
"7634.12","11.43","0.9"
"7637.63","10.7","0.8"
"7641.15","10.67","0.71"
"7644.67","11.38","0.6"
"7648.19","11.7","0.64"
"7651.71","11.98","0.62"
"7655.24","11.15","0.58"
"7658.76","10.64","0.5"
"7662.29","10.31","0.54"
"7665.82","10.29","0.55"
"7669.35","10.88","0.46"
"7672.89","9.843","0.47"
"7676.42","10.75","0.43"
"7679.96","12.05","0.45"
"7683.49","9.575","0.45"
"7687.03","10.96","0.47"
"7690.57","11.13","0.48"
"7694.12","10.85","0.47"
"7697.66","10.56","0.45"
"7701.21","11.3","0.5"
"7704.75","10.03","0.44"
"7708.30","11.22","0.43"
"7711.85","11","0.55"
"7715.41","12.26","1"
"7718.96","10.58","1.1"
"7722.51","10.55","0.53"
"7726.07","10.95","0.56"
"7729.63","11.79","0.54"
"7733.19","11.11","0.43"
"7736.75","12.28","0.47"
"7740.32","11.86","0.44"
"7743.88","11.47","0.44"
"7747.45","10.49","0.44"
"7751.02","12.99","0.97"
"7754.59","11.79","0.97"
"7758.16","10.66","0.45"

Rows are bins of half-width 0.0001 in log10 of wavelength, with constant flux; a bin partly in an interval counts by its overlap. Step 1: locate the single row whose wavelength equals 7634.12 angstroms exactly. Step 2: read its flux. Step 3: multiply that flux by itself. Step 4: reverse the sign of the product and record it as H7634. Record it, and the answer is -131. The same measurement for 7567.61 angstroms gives -150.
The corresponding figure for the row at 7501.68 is -136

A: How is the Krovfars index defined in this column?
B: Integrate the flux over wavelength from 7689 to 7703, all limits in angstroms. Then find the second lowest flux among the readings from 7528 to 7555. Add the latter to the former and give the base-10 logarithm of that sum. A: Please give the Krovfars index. 2.22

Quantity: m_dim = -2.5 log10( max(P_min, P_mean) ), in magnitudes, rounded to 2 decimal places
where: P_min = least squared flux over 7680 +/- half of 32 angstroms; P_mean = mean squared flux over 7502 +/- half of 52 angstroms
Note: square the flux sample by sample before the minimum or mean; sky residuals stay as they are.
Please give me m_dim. -5.28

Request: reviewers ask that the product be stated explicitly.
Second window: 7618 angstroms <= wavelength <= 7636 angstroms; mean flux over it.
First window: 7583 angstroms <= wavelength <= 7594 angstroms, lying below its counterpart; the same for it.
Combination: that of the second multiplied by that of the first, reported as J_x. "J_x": 131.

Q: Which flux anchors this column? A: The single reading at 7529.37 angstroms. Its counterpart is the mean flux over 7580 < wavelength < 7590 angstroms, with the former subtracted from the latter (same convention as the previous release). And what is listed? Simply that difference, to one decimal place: 0.9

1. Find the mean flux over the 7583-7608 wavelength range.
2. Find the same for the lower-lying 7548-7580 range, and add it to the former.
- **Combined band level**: 23.0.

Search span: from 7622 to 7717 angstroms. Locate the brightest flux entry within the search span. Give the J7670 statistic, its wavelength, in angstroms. 7715.41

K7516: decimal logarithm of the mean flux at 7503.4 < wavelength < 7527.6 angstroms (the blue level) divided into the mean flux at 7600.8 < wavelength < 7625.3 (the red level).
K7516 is -0.04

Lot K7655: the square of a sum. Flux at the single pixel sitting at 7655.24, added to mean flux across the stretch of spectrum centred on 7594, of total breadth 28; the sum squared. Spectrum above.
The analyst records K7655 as 508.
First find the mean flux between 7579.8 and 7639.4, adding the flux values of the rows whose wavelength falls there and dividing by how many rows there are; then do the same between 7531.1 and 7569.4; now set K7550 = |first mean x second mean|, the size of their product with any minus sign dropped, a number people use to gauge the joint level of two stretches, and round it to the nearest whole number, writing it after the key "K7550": 128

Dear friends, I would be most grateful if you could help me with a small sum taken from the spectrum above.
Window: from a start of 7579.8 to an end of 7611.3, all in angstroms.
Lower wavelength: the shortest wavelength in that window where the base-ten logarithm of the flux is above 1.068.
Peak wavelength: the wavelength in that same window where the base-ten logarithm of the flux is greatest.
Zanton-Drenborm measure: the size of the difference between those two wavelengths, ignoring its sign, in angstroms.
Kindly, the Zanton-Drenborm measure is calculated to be 3.5 angstroms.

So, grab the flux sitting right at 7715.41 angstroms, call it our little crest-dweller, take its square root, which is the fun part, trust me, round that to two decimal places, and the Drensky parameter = 3.50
